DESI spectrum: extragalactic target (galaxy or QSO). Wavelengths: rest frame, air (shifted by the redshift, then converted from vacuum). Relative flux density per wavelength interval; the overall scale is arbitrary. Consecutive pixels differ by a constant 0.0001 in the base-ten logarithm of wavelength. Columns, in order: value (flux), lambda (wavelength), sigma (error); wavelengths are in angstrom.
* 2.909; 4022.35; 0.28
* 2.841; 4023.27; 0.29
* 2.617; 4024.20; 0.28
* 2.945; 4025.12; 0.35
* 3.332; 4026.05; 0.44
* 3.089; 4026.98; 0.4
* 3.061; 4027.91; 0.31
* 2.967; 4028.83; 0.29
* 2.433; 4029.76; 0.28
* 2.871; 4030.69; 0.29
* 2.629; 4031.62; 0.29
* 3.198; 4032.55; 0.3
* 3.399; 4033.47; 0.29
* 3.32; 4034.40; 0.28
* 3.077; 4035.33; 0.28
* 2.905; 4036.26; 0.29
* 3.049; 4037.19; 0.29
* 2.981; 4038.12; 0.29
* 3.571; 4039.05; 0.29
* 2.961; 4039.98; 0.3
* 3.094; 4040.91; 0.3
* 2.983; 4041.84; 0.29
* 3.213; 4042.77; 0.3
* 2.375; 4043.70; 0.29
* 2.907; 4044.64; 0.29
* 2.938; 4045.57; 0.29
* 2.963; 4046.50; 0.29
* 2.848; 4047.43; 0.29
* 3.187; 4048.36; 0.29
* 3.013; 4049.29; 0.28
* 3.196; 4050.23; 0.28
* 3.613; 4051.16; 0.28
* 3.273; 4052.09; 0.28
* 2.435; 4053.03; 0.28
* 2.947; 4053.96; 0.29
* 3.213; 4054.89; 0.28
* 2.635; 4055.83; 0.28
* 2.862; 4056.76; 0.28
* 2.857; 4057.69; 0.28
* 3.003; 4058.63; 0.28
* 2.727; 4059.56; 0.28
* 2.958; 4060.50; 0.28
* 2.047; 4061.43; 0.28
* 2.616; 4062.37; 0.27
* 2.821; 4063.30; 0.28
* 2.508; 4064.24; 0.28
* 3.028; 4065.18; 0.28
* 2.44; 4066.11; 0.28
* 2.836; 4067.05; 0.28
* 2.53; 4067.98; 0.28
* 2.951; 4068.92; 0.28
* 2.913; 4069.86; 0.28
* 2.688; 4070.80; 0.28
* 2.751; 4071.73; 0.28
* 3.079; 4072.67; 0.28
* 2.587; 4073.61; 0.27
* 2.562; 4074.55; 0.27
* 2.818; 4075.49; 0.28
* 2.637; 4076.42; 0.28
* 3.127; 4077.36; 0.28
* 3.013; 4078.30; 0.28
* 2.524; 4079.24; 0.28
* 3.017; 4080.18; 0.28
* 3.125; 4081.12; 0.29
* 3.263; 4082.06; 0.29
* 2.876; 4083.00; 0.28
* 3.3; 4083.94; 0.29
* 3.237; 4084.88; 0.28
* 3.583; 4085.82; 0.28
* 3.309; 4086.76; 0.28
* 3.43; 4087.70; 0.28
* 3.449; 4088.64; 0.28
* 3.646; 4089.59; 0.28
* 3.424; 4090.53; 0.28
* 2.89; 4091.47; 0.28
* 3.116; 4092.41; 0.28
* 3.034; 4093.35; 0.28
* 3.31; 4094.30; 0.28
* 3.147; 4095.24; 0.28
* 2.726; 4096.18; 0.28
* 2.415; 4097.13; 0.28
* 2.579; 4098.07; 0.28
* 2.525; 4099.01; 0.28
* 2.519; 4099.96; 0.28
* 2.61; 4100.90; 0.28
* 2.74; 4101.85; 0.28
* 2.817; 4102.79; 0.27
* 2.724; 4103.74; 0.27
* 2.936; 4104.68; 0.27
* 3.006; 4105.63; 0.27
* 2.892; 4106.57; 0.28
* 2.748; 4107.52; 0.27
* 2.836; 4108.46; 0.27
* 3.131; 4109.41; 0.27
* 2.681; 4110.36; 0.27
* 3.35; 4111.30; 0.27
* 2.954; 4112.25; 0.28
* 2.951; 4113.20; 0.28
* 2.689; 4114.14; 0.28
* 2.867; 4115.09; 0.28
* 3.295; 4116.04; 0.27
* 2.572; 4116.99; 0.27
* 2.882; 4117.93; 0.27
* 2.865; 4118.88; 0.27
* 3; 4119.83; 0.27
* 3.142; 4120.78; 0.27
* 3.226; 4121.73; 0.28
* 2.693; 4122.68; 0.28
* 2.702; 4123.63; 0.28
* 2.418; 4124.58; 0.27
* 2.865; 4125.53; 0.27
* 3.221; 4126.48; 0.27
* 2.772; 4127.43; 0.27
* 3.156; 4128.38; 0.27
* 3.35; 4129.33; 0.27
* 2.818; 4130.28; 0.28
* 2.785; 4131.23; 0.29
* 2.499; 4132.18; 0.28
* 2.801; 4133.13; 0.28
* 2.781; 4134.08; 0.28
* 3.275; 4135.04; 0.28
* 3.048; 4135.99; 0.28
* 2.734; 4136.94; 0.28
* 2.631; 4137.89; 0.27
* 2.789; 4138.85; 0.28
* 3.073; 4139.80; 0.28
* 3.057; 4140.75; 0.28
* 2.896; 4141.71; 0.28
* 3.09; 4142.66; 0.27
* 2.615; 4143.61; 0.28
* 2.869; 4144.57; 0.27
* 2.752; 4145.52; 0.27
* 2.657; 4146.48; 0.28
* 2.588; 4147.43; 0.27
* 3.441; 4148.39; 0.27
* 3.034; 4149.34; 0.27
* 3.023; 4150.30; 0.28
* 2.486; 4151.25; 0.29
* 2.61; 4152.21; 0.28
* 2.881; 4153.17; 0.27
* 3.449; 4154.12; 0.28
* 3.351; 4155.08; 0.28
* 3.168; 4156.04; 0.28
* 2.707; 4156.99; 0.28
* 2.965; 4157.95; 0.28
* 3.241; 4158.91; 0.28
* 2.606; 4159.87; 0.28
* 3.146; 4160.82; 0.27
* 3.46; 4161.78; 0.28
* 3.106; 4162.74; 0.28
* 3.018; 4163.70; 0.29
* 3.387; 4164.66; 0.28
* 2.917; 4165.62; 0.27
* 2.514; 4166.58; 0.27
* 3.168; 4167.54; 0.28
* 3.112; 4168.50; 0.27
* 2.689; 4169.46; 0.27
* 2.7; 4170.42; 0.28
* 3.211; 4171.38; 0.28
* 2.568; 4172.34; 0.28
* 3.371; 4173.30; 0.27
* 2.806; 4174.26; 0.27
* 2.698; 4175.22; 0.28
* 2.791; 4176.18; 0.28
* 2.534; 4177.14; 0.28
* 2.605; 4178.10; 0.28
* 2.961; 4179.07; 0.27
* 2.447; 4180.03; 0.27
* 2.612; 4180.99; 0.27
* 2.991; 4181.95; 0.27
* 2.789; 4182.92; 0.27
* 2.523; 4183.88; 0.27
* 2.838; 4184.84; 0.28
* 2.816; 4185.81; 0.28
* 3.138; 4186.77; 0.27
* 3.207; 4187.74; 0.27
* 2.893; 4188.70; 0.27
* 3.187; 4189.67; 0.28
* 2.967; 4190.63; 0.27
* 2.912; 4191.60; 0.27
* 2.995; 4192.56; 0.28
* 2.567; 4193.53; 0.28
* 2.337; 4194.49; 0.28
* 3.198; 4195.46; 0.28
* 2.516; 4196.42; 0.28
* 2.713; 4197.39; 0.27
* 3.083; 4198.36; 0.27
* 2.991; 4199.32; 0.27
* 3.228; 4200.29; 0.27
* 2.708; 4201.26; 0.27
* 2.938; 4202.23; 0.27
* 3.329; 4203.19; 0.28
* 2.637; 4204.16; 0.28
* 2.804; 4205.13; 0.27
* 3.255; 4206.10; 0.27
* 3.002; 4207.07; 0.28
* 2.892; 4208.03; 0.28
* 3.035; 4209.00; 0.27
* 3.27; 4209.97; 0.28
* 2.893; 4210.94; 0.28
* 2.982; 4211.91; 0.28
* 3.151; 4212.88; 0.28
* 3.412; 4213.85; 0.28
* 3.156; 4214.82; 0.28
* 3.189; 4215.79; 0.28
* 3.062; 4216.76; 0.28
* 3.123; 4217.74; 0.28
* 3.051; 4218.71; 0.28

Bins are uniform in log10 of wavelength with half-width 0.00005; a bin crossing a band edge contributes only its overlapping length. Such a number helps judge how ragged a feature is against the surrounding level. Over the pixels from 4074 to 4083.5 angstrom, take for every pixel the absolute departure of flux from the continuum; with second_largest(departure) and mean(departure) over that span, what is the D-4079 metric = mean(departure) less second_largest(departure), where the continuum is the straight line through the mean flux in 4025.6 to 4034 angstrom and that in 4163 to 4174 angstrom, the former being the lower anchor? -0.213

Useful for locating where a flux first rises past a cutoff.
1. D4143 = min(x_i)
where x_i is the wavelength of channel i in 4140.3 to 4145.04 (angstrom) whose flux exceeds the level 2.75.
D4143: 4140.75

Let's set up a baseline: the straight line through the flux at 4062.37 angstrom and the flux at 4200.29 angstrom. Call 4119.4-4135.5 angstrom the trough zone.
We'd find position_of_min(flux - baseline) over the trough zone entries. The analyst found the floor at 4124.58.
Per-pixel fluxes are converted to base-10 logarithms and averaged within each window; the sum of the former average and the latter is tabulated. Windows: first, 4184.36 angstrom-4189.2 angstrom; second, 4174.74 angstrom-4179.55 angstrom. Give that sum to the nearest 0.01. 0.91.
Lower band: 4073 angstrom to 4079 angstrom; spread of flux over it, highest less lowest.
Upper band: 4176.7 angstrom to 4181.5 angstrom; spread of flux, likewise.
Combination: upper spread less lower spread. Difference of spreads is -0.1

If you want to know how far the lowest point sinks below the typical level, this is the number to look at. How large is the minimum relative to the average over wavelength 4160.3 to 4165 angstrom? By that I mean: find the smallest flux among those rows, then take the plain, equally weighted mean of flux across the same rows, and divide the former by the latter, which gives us 0.94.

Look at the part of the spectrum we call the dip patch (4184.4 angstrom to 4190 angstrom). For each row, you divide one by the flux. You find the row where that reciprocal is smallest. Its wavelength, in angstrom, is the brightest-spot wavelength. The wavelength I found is 4187.74 angstrom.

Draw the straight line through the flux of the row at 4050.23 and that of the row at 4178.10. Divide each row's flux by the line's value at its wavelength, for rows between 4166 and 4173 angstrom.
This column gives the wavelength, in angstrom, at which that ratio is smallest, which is 4166.58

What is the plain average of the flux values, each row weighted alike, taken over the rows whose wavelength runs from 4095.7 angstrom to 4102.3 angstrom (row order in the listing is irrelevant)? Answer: 2.59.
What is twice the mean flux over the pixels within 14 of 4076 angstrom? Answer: 5.91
